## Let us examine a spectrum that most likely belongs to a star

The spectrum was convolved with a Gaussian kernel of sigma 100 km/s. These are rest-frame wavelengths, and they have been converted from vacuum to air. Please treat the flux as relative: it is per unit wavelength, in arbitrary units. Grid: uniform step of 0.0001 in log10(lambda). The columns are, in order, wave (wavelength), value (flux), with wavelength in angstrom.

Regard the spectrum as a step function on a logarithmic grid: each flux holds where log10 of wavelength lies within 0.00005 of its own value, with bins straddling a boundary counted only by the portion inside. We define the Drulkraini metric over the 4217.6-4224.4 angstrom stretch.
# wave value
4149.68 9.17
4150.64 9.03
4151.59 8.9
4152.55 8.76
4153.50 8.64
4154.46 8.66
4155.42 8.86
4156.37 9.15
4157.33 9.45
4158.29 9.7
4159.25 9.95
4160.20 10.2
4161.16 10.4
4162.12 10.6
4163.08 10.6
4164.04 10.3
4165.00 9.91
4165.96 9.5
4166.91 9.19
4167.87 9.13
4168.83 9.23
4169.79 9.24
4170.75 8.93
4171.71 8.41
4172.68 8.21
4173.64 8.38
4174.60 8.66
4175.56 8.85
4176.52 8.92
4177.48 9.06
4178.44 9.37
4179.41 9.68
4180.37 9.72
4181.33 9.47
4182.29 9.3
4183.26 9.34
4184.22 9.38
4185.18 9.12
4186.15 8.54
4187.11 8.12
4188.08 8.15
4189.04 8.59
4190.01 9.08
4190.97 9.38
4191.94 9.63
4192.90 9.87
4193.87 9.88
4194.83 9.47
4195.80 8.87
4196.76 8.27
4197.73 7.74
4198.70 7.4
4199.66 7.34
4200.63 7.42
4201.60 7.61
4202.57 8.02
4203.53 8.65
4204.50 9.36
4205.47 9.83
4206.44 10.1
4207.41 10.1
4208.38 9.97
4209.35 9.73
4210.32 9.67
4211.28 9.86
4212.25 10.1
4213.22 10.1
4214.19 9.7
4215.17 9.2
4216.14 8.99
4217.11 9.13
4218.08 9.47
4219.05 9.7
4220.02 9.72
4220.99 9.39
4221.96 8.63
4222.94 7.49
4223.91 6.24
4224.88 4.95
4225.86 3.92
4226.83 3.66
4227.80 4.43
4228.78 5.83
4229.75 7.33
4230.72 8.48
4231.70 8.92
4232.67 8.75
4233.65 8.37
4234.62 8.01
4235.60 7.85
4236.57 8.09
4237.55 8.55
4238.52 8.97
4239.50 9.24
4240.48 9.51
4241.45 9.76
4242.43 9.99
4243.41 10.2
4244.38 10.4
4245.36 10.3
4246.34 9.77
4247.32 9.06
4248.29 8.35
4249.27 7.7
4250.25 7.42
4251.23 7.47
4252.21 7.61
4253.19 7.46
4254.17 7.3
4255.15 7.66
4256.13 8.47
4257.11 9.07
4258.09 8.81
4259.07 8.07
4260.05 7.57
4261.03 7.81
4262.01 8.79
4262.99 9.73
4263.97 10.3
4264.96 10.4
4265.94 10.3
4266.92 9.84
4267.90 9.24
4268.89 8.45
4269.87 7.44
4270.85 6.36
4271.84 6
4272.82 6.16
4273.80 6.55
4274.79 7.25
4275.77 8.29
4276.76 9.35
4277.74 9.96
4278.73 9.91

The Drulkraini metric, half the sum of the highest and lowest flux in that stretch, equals 7.98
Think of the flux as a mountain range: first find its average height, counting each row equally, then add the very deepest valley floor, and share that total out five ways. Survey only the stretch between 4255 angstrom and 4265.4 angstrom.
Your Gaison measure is 3.3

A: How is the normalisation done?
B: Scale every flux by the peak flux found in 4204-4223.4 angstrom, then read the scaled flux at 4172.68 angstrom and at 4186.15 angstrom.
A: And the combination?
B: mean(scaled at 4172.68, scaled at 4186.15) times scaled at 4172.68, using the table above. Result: 0.67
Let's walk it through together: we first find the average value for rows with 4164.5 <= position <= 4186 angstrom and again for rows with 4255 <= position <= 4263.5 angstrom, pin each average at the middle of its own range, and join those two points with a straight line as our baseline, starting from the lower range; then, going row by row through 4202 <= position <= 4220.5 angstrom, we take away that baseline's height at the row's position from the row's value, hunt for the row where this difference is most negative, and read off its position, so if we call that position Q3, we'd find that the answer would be 4202.57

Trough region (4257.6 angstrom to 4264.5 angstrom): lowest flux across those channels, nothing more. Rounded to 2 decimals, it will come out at 7.57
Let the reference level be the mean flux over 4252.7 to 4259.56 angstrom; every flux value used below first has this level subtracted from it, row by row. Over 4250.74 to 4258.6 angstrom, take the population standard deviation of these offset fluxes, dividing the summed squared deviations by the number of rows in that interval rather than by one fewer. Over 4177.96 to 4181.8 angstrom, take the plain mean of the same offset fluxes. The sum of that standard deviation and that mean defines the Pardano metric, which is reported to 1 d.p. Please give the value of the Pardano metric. 2.1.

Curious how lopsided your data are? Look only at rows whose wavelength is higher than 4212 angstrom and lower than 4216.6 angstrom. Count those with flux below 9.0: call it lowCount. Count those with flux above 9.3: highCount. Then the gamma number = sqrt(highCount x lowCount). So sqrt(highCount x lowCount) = 1.7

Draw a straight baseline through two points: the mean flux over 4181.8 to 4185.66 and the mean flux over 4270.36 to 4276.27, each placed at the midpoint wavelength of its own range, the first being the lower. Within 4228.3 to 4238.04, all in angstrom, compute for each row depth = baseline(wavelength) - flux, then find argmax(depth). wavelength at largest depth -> 4228.78 angstrom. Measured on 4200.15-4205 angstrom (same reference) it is 4200.63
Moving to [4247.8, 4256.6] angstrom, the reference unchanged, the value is 4254.17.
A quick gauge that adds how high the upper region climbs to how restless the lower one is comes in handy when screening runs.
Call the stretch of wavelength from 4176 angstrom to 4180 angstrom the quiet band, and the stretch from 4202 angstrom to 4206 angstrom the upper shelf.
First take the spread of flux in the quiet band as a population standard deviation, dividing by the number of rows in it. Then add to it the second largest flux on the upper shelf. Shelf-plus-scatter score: 9.7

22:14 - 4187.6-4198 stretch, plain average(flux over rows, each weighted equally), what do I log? 9.0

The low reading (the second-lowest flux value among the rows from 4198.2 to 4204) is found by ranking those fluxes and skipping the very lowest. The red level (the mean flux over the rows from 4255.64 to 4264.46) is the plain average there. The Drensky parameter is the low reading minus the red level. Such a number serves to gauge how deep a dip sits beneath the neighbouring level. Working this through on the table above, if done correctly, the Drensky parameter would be -1.34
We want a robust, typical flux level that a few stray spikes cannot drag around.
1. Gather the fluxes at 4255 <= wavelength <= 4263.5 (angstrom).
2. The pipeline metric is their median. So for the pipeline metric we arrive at 8.5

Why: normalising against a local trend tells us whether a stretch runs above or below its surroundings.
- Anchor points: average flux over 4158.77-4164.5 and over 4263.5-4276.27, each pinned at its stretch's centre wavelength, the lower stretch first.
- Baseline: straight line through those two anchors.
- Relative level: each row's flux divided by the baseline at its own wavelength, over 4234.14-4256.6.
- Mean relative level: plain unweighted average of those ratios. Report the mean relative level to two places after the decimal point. 1.00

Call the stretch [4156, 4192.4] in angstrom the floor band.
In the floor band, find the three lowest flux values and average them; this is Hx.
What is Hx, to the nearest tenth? 8.2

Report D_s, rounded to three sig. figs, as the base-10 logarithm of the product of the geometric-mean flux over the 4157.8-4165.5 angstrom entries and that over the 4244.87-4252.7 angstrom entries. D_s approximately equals 1.93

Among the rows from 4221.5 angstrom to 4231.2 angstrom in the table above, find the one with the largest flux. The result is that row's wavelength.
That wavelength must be 4221.96 angstrom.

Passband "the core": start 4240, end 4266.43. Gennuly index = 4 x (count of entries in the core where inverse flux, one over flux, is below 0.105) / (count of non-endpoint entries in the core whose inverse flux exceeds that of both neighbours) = 13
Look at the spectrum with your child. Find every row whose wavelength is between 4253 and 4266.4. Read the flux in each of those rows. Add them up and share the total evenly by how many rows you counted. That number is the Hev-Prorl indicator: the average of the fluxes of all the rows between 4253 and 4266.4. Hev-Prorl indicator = 8.7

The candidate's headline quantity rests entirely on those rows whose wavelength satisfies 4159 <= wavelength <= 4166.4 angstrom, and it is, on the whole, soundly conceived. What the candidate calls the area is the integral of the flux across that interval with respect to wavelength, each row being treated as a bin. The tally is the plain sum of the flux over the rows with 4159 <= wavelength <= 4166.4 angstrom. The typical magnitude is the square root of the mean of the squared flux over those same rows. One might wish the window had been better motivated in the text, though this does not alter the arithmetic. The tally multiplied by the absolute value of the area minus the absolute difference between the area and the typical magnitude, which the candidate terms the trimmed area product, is 830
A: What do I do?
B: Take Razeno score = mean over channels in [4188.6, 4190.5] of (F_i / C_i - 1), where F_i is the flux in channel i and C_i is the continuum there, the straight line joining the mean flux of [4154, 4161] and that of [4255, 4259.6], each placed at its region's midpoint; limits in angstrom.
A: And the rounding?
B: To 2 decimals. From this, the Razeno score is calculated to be -0.03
